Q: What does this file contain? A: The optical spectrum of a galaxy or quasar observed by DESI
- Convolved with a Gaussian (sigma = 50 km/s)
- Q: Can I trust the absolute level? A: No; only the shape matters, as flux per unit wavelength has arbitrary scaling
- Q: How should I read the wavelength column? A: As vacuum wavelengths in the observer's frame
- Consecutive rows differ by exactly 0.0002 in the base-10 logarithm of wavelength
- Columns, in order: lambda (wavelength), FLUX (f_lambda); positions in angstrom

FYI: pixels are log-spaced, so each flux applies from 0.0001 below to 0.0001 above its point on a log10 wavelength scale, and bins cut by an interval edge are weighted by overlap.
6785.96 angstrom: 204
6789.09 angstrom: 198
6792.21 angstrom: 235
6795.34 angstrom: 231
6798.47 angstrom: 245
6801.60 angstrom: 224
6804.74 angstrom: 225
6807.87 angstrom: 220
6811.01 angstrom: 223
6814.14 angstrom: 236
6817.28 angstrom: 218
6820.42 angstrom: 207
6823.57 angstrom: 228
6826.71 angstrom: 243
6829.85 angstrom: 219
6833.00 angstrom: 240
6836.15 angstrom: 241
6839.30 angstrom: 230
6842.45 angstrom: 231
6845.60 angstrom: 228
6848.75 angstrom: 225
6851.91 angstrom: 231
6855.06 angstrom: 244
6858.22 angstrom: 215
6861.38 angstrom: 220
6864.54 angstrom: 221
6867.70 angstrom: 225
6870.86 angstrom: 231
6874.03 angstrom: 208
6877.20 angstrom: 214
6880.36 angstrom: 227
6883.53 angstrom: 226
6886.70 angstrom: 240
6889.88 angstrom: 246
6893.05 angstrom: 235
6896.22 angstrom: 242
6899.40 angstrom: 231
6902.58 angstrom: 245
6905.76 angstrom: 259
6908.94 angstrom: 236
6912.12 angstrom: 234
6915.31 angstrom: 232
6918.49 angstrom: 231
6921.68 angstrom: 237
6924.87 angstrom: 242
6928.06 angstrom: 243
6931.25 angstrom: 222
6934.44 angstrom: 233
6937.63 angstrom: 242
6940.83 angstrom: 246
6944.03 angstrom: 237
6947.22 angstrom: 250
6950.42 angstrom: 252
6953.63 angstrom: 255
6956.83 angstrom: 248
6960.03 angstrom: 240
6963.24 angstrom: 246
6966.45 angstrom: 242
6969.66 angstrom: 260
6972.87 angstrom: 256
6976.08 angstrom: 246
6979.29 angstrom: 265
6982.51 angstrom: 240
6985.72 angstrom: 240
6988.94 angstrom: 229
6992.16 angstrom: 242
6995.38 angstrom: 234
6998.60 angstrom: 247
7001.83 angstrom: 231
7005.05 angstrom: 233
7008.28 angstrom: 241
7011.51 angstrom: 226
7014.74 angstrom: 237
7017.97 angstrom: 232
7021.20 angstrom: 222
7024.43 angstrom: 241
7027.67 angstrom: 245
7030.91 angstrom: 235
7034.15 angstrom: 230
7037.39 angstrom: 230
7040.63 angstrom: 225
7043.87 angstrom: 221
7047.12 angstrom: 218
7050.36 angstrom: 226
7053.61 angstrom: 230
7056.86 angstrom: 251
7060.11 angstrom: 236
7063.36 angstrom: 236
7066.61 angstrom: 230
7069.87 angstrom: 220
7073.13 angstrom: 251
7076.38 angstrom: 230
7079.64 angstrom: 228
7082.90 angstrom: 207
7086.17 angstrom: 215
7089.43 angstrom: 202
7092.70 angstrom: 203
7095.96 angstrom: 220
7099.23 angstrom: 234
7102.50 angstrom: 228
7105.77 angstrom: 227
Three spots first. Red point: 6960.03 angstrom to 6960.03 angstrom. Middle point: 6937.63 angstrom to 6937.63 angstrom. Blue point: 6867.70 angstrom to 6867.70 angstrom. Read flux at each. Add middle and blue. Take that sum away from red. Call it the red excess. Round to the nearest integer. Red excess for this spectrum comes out -227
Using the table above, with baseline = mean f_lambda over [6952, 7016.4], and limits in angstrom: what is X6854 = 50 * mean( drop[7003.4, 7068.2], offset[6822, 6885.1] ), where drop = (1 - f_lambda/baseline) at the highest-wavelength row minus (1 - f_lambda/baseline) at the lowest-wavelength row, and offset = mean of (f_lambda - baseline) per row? -388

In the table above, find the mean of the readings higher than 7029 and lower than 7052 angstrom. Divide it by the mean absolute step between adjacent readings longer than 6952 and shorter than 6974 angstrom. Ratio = 29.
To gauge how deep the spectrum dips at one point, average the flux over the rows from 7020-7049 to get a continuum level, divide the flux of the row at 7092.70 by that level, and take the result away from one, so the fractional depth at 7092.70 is 0.116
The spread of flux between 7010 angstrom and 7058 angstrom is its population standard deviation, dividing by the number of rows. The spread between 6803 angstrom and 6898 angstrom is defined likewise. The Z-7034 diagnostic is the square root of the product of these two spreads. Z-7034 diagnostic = 9.6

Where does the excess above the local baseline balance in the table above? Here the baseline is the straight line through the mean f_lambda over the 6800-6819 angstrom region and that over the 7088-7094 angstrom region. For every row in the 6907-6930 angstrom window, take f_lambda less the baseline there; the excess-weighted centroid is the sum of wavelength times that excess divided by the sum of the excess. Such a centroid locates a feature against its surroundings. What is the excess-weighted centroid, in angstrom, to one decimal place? 6919.6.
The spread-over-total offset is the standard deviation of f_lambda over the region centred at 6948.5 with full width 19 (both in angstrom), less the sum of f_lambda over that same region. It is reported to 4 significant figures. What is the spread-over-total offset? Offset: -1482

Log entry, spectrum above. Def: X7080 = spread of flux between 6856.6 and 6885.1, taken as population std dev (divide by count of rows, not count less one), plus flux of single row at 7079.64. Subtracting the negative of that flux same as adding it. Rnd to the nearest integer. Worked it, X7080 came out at 235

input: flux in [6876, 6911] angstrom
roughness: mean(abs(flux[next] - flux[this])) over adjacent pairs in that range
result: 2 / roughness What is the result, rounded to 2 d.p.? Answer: 0.18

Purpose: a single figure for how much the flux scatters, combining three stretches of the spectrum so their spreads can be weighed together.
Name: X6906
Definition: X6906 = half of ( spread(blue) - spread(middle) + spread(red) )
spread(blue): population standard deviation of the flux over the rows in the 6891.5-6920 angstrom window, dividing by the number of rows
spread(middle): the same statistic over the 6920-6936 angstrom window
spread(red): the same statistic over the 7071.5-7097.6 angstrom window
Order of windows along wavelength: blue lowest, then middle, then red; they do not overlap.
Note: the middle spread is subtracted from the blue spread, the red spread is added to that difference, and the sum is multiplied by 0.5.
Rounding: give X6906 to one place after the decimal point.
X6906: 8.3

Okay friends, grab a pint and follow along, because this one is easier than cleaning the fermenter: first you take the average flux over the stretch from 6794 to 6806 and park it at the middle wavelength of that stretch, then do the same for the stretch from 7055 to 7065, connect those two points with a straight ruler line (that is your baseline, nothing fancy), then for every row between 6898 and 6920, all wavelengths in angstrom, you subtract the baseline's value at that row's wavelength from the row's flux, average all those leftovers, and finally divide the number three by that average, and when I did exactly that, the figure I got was 1.0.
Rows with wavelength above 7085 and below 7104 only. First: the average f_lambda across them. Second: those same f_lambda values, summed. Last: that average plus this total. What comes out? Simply 1519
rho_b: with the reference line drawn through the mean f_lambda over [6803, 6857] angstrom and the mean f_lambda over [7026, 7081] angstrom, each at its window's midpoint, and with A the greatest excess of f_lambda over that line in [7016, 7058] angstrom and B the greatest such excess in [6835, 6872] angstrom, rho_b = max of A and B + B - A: 15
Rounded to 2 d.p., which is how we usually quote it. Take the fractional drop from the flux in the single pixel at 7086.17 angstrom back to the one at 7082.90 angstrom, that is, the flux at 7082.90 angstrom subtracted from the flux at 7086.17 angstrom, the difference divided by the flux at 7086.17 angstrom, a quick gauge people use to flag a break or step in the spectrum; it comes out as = 0.04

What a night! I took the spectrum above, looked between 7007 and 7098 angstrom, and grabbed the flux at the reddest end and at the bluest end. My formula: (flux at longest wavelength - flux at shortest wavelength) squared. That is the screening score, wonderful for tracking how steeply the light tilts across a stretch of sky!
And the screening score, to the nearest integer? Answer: 441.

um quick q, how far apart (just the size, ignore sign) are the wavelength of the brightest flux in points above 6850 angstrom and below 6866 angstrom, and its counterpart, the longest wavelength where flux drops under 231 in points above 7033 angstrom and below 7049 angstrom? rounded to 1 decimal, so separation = 192.1 angstrom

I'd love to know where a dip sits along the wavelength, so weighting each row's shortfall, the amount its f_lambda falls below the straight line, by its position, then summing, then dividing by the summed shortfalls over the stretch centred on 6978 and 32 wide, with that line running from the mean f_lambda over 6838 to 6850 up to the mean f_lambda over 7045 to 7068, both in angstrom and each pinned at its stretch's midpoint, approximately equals 6975.0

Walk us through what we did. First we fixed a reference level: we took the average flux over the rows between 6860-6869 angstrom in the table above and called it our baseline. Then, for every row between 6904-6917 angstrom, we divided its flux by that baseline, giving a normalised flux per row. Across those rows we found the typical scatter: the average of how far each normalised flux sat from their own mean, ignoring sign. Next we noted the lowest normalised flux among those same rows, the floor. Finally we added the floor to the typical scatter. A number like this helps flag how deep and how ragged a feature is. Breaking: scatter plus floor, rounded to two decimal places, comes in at 1.09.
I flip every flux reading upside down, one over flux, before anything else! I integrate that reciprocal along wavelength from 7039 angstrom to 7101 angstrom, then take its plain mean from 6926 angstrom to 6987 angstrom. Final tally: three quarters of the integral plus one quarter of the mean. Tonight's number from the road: 0.208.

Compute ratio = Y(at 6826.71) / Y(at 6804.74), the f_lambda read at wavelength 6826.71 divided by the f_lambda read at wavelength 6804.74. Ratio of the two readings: 1.08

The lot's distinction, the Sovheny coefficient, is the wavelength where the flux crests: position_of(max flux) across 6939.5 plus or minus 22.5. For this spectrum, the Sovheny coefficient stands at 6953.63 angstrom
